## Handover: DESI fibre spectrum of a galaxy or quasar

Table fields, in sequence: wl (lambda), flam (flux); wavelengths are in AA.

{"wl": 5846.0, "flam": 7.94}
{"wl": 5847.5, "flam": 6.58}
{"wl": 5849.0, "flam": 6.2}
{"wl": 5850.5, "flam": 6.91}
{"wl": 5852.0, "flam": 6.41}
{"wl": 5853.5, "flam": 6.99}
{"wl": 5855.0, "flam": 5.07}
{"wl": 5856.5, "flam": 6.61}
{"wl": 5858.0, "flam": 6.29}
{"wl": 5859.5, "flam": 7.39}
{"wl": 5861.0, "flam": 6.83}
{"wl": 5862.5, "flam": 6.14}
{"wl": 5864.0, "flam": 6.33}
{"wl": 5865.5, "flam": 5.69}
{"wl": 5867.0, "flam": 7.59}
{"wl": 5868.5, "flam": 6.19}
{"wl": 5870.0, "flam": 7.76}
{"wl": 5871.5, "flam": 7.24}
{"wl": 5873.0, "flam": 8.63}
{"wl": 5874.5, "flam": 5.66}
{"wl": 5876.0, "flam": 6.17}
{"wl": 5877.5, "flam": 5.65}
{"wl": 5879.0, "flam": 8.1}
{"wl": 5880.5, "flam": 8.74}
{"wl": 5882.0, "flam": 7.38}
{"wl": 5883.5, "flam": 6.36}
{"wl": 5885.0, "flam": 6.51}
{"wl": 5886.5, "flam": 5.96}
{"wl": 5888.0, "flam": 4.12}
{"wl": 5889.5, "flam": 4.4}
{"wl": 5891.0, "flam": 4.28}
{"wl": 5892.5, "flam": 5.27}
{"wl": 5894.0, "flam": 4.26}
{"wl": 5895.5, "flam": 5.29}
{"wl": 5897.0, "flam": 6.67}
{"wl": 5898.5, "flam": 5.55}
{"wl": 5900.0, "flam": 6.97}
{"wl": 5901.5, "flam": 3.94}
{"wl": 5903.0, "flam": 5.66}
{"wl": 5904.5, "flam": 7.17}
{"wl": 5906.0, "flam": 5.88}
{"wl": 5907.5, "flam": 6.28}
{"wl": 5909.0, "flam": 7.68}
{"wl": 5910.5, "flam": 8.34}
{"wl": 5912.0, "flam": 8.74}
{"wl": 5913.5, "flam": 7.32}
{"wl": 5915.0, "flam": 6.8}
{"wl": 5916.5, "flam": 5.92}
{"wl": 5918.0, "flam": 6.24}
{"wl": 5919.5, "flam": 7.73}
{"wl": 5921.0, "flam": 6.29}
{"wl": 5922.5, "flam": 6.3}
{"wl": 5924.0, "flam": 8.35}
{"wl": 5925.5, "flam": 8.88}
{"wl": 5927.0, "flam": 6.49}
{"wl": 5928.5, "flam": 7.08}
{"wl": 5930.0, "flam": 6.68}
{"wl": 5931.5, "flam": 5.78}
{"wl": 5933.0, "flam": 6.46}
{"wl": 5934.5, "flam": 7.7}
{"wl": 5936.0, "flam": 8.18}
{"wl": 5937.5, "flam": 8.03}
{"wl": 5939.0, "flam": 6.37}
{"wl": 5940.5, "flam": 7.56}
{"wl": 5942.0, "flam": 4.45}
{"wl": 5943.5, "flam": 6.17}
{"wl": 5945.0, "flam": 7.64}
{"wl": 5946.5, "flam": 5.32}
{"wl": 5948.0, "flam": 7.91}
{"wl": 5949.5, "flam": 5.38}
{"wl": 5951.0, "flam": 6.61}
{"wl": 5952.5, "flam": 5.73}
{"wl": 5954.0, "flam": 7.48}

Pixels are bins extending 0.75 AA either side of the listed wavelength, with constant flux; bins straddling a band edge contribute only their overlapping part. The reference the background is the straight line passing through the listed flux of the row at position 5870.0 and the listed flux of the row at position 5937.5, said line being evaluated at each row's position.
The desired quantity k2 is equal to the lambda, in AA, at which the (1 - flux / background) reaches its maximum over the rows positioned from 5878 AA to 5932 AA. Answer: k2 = 5901.5 AA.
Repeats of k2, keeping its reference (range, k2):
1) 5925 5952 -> 5942.0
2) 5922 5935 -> 5931.5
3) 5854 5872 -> 5855.0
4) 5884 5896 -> 5888.0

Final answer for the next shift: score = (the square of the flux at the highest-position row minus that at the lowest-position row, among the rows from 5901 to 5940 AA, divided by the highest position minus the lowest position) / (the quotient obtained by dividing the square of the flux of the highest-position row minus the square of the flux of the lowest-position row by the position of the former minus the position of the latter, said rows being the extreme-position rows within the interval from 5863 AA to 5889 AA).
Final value -0.7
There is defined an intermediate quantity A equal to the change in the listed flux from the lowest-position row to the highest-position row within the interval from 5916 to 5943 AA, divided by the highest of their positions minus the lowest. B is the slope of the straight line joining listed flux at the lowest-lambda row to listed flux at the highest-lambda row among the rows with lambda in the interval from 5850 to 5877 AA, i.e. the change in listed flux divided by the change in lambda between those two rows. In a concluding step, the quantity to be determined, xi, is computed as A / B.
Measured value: 1.99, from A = -0.06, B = -0.03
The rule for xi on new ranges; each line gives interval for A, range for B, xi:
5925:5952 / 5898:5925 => -0.81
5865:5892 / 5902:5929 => -0.99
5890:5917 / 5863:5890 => -0.85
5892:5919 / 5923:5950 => -0.33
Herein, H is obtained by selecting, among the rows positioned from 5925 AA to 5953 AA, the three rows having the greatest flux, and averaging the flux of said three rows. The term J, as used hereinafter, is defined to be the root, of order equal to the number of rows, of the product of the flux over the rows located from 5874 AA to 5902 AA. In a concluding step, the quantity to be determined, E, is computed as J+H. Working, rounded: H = 8.4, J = 5.7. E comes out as 14.1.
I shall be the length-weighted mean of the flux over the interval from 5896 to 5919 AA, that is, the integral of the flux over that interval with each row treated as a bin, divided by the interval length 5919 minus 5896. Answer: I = 6.6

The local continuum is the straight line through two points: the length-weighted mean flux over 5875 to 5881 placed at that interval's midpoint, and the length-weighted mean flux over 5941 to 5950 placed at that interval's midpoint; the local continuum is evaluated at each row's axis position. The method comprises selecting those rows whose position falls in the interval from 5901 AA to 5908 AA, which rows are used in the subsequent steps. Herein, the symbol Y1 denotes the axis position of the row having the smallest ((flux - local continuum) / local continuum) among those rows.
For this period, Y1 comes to 5901.5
